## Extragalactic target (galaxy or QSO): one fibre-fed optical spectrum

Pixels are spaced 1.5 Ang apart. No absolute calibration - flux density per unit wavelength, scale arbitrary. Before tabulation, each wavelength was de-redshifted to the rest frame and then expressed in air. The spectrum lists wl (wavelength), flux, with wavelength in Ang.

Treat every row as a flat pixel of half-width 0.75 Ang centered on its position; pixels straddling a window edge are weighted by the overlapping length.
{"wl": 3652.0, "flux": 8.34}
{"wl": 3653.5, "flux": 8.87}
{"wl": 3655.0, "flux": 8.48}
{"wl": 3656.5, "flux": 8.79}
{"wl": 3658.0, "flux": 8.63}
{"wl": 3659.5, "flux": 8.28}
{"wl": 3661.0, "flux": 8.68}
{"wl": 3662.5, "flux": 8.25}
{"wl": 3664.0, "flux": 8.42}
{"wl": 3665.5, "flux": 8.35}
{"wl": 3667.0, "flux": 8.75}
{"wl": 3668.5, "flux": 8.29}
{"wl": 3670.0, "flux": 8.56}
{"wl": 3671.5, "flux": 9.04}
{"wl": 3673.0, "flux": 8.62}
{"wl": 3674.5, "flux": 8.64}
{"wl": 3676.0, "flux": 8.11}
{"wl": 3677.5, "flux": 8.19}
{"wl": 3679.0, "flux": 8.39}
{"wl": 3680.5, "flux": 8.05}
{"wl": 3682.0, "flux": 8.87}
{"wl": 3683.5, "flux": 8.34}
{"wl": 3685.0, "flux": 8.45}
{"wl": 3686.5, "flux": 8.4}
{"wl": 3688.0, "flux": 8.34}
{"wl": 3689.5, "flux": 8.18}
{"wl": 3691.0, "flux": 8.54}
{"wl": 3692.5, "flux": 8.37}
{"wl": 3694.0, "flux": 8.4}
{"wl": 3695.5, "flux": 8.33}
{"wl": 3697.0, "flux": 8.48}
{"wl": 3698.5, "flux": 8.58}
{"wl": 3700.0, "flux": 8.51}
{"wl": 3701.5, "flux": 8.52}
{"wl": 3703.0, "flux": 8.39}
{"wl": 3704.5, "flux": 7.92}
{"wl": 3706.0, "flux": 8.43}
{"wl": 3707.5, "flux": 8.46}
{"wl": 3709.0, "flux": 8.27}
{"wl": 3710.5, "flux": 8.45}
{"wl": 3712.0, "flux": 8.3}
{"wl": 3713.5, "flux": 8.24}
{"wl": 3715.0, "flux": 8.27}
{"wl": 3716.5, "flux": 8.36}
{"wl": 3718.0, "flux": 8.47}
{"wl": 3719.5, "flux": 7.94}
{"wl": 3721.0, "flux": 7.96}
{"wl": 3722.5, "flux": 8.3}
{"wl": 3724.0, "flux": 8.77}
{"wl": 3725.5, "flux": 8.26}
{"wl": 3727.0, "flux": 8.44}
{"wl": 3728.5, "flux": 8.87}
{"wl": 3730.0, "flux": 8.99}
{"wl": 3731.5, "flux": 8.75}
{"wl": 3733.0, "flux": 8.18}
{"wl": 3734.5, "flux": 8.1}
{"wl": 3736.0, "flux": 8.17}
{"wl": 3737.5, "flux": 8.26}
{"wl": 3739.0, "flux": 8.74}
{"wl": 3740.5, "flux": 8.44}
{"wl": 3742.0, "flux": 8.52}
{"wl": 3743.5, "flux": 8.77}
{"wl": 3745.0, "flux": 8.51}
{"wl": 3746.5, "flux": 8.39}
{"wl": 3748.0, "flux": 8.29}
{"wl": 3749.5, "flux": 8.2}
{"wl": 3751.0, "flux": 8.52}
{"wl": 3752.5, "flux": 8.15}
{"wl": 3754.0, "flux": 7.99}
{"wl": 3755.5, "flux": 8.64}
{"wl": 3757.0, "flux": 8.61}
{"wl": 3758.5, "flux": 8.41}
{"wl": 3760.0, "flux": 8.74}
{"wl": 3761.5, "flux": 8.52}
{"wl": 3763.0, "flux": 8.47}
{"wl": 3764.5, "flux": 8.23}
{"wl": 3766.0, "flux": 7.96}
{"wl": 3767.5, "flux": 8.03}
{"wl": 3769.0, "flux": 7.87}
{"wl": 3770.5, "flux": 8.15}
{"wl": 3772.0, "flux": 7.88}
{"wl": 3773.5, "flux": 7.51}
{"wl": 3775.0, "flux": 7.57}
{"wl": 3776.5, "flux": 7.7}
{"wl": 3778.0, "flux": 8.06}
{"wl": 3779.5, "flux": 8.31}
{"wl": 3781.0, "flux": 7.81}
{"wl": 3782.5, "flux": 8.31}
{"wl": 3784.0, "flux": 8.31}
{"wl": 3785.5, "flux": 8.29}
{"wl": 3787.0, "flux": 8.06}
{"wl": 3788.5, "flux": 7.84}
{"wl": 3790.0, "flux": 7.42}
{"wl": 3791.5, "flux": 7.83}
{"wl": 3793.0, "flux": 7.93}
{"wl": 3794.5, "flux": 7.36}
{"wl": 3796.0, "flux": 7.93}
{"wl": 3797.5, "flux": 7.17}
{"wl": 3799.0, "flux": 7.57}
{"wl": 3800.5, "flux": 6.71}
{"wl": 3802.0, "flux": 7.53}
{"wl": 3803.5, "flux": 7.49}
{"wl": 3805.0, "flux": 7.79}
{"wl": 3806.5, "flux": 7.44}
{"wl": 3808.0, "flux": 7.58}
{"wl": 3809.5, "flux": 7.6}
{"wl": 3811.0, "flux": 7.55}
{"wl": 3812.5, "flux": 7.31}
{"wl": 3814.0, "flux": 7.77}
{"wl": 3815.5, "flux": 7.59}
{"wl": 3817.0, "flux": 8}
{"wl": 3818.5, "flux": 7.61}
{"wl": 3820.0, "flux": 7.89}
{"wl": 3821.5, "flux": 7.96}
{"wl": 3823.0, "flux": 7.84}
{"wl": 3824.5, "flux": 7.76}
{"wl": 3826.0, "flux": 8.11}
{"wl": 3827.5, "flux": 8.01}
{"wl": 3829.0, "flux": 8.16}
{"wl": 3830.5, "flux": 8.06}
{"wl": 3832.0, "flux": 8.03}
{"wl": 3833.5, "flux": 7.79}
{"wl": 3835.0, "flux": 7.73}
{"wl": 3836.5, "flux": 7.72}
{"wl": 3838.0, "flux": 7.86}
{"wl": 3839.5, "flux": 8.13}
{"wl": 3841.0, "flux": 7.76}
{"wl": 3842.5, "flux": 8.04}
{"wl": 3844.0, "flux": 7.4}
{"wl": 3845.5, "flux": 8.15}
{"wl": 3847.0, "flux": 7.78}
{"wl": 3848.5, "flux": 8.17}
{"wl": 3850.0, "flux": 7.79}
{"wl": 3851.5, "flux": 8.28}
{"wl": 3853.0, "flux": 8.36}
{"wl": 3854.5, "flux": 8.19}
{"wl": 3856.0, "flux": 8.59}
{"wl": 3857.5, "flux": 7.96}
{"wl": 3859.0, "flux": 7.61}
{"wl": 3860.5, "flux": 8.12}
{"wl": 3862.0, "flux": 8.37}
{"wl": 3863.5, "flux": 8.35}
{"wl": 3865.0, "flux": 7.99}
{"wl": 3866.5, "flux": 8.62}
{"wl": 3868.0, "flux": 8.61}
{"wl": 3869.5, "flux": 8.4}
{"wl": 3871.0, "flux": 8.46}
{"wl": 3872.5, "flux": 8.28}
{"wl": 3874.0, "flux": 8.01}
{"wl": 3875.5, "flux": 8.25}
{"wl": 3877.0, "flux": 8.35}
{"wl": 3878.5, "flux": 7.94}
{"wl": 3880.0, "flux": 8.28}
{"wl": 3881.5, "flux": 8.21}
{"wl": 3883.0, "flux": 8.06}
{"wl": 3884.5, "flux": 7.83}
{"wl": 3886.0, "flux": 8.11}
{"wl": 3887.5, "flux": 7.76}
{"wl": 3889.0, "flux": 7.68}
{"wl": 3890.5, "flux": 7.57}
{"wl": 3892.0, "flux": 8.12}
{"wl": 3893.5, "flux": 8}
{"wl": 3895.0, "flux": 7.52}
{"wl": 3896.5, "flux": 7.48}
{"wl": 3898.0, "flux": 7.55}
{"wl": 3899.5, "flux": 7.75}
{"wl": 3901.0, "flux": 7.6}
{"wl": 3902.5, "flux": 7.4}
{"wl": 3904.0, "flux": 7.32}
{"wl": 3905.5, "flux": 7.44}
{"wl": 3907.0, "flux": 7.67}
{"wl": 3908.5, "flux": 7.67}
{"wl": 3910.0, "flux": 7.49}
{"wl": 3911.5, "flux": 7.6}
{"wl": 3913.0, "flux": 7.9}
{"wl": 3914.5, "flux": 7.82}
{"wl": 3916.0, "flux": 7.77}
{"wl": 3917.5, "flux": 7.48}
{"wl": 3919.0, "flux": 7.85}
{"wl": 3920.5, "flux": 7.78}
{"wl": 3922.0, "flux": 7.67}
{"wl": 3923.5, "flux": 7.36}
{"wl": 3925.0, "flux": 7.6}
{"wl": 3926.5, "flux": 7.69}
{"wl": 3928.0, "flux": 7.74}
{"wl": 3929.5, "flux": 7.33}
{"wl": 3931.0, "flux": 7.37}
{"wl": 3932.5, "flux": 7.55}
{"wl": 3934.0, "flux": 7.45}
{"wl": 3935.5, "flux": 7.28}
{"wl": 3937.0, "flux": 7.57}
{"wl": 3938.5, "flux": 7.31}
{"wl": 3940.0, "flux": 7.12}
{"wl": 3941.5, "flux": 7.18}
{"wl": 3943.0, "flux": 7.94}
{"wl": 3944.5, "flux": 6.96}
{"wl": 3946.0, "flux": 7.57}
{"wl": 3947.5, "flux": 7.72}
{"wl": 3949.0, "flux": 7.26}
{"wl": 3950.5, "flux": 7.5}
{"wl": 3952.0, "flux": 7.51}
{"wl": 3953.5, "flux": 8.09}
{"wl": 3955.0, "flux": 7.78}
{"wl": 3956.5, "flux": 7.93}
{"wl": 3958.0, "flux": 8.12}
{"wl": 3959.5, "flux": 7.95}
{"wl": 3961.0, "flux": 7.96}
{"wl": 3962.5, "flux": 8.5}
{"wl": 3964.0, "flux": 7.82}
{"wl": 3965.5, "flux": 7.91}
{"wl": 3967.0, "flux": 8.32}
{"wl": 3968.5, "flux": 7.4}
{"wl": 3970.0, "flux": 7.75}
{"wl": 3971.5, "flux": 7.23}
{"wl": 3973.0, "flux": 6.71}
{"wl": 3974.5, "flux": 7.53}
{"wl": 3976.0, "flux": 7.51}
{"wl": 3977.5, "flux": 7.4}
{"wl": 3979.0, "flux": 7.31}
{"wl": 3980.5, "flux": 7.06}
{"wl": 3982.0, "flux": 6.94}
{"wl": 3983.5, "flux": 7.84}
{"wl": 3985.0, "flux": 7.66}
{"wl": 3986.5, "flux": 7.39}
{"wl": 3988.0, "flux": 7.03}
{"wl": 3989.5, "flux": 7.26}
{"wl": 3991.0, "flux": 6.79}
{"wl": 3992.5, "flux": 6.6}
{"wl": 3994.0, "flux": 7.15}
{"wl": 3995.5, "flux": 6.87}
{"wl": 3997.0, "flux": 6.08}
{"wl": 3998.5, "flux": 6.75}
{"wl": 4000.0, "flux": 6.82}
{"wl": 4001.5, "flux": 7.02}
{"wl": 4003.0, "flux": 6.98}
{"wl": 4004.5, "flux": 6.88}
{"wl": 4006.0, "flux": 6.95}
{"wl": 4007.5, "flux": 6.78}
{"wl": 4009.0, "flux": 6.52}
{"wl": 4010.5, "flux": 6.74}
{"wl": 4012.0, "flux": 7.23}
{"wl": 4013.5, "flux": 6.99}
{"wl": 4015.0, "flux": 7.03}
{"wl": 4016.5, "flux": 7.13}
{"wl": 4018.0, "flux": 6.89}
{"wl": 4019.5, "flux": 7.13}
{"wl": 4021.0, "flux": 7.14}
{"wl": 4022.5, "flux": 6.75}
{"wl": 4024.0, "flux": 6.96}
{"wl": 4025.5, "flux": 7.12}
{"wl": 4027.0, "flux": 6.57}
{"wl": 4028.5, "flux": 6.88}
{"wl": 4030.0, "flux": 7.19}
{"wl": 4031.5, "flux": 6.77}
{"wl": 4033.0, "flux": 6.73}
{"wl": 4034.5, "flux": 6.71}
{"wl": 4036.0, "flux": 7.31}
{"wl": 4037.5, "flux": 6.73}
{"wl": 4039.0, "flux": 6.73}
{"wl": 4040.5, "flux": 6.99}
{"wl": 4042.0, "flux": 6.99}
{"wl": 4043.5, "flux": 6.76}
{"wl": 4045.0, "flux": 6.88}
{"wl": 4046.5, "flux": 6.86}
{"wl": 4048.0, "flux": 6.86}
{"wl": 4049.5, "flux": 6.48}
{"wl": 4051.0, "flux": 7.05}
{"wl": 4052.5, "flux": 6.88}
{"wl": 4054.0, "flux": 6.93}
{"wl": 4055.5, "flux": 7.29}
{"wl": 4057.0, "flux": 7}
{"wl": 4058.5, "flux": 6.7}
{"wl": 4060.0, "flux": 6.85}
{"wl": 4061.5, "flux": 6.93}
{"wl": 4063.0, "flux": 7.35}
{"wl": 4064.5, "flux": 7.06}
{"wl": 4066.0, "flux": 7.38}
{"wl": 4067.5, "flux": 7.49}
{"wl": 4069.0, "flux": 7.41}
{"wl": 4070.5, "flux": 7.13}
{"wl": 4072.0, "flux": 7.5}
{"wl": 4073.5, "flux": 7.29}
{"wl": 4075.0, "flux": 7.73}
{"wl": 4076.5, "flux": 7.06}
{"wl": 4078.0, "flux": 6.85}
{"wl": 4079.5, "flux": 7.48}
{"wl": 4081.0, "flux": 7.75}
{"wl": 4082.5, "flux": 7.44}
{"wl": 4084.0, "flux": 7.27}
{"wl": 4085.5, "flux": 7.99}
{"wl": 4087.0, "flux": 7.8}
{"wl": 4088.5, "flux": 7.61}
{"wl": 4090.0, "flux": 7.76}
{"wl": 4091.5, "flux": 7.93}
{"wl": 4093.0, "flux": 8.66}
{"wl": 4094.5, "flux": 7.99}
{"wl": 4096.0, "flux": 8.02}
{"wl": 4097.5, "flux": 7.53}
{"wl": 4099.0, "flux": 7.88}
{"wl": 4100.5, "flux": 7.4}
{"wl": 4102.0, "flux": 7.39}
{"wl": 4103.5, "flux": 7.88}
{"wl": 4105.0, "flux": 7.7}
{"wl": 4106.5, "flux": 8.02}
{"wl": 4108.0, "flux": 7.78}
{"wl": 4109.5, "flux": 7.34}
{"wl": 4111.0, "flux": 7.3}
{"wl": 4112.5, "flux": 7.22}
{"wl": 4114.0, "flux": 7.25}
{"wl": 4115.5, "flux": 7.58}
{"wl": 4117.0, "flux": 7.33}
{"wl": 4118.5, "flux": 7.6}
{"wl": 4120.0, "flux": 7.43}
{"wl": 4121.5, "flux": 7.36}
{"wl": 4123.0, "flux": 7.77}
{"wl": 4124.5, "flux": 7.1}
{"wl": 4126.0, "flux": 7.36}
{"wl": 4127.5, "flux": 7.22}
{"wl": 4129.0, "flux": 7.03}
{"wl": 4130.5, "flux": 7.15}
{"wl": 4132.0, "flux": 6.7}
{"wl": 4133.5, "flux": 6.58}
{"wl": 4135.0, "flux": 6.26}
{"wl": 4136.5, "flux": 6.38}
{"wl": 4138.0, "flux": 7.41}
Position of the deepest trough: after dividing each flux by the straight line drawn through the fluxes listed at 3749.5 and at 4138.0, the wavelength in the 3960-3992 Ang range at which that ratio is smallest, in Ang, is 3973.0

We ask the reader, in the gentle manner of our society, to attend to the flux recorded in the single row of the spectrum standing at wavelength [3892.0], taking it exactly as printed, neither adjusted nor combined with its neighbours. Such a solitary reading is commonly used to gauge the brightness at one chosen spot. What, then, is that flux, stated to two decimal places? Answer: 8.12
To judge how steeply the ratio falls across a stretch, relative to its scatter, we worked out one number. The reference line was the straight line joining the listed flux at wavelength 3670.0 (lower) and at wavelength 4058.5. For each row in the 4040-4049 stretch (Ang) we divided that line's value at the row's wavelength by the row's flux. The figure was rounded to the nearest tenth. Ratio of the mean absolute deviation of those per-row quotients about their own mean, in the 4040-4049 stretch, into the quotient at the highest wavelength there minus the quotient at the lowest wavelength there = 1.6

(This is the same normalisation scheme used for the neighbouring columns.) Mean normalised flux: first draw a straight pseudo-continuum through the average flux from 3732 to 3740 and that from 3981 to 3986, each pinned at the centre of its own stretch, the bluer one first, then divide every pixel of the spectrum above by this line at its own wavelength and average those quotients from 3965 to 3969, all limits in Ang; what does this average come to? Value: 1.05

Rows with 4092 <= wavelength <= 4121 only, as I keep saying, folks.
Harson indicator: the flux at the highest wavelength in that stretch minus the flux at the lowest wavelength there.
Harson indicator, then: -1.2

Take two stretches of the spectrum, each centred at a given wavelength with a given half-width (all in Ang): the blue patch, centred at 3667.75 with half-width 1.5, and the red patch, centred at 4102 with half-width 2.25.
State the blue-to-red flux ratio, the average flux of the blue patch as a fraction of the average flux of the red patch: 1.13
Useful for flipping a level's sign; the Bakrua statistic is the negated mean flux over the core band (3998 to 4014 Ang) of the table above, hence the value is -6.9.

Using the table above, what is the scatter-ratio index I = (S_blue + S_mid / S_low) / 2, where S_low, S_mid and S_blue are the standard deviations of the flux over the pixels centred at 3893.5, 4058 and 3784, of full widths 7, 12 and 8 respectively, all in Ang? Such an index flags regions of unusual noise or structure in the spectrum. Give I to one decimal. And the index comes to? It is 0.5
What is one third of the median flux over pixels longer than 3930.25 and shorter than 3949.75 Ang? 2.457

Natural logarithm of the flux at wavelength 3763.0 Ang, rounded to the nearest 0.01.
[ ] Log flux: 2.14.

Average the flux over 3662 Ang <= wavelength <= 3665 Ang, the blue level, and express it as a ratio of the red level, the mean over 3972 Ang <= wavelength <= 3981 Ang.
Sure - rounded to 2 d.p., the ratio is 1.15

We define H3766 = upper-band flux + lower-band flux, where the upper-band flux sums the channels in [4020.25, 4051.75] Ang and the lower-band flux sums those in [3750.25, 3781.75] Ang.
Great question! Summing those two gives 316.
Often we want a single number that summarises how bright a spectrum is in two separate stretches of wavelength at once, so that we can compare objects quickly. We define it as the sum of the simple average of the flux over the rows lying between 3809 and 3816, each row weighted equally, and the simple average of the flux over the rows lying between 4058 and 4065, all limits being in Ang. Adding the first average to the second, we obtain 14.5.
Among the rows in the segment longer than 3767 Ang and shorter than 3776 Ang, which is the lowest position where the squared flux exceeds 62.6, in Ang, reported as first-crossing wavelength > 3767.5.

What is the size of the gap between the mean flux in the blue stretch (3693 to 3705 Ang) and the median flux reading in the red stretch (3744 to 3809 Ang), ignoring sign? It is 0.4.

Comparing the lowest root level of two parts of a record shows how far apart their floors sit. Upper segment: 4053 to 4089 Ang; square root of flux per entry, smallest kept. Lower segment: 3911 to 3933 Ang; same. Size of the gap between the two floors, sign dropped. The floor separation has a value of 0.12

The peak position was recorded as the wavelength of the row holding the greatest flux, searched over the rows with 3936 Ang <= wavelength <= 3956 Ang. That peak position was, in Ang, 3953.5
